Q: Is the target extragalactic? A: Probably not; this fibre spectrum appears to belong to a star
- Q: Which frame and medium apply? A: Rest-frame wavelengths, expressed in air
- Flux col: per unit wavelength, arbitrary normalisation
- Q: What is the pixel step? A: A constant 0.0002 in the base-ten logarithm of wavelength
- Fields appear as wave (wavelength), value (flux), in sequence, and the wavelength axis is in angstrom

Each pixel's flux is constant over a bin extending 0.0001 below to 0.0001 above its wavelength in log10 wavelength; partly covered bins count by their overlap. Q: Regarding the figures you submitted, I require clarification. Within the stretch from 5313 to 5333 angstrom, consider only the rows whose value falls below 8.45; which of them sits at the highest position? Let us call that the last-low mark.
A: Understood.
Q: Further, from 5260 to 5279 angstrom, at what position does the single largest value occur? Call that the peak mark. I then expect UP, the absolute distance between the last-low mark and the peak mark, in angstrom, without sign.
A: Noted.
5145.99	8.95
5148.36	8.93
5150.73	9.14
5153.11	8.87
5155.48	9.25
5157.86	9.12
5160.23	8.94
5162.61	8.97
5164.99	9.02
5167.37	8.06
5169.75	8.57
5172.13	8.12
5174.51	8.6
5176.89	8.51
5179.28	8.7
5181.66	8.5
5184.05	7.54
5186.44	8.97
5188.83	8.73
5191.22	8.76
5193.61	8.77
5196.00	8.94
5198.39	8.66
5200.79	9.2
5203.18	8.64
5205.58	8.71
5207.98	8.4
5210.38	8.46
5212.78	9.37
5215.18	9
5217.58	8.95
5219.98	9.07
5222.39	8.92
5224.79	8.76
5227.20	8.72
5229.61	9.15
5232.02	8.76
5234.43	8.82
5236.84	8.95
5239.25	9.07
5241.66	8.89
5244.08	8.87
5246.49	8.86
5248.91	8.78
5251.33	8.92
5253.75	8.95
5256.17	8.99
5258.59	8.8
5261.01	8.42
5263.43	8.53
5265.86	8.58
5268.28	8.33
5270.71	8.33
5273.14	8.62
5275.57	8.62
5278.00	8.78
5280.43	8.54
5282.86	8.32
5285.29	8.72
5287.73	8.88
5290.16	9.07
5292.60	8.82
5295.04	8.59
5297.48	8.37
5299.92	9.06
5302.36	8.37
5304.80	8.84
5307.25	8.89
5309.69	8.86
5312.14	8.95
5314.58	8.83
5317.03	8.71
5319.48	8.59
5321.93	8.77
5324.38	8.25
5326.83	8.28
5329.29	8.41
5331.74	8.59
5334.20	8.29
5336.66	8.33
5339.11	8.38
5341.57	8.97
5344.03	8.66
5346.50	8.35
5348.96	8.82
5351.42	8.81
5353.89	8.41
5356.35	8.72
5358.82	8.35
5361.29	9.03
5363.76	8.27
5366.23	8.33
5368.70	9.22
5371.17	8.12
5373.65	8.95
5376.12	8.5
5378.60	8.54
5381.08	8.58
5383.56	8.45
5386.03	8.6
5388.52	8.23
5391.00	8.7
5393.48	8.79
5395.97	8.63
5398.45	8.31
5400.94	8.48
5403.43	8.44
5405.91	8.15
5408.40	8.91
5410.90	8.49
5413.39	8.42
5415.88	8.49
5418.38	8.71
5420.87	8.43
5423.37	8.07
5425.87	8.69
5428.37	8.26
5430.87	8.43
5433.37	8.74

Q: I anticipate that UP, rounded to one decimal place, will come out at 51.3 angstrom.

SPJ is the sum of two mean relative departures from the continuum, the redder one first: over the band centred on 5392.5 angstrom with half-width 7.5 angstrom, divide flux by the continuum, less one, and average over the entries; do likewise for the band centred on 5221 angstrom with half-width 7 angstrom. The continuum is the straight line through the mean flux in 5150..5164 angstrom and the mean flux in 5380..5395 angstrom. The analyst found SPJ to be -0.001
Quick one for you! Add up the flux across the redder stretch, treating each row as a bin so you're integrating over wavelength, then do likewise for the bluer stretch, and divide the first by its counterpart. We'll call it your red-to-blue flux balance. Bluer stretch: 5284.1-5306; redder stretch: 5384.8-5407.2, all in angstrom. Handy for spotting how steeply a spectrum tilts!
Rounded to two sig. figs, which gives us 0.99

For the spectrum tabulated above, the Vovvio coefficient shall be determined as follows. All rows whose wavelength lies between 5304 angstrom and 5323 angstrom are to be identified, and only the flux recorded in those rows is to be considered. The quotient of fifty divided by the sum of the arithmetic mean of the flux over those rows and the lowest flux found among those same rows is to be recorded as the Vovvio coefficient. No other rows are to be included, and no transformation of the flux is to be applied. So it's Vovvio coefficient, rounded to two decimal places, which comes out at 2.87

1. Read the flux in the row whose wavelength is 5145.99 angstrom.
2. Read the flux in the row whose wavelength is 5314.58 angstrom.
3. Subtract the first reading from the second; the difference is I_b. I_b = -0.12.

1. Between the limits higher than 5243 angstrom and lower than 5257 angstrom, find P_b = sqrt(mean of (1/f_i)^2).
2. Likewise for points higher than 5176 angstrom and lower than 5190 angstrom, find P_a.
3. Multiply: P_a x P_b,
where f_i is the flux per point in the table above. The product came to 0.0133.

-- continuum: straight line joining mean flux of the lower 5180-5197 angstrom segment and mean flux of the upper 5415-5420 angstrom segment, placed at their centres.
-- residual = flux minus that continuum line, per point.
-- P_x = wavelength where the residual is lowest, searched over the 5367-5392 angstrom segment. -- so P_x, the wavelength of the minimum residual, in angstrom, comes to 5371.17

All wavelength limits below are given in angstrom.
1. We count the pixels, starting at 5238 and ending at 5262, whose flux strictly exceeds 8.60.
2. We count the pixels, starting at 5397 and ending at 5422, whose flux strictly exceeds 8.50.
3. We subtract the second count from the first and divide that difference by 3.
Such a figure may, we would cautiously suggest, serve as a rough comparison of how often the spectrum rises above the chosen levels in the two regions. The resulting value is 2.3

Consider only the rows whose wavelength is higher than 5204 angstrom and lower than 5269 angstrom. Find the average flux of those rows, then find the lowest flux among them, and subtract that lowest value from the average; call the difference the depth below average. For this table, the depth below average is 0.49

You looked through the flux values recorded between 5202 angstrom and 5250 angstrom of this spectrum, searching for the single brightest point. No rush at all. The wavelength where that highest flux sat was 5212.78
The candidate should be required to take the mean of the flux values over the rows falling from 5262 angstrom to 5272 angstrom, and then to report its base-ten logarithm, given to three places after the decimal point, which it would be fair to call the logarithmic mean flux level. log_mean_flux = 0.926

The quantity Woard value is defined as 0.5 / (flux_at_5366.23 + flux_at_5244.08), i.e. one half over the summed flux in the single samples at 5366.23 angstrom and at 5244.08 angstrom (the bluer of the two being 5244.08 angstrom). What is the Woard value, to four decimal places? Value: 0.0291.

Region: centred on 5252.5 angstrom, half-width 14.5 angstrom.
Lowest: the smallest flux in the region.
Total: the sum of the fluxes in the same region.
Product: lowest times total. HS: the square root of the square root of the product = 5.5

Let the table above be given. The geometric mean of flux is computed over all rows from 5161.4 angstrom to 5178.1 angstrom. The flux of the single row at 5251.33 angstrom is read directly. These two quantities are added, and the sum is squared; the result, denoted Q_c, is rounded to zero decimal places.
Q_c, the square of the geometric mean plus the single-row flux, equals 305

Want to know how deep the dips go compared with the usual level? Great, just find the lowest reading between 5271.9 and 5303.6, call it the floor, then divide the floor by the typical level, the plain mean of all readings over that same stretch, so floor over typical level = 0.959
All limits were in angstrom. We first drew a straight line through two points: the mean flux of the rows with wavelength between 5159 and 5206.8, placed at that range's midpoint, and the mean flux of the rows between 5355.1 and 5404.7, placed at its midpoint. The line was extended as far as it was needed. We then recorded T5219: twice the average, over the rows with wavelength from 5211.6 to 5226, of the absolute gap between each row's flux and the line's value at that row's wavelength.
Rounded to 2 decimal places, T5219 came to 0.76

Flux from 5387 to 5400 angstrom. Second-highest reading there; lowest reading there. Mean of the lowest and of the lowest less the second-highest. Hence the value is 3.88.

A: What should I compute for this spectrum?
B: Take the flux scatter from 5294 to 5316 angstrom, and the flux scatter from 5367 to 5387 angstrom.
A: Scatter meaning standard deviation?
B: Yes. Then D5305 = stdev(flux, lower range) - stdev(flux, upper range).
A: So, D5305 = -0.08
